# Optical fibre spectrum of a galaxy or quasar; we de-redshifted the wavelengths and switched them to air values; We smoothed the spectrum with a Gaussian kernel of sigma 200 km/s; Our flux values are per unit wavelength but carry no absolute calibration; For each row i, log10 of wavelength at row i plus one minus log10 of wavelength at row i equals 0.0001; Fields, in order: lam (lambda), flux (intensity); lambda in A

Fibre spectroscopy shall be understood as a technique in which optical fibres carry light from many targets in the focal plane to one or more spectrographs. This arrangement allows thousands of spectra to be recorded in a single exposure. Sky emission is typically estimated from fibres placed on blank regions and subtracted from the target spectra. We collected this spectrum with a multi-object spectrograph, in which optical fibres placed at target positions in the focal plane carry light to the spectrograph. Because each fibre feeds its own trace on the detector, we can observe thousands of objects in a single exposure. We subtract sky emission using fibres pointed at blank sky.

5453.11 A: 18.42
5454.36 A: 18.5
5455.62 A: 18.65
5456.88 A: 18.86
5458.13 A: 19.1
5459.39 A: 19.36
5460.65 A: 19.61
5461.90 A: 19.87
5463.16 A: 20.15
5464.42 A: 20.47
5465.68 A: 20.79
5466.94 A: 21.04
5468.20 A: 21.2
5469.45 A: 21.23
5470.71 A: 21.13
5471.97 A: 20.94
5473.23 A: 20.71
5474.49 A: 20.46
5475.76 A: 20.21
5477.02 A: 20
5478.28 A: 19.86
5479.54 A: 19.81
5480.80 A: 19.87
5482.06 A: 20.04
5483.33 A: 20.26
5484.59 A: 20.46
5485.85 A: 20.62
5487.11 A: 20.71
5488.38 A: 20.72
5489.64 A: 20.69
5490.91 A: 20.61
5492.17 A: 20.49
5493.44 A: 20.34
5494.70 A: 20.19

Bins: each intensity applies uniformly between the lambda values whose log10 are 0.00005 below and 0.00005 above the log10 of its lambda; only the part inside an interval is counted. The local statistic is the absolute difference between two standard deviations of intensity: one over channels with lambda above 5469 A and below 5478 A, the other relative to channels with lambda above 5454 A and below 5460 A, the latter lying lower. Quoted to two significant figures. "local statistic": 0.12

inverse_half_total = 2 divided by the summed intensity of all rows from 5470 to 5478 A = 0.016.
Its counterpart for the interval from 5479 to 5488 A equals 0.014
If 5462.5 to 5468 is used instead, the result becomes 0.024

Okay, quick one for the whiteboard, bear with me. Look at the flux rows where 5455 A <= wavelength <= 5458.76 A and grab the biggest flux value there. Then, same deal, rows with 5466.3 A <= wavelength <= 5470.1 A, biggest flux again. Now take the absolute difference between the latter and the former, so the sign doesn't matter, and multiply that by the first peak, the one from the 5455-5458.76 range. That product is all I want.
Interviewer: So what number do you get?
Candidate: 41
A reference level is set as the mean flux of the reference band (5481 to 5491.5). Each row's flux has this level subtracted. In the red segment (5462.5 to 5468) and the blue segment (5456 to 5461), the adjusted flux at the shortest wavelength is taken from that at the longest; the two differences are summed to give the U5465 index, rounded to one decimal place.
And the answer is 1.6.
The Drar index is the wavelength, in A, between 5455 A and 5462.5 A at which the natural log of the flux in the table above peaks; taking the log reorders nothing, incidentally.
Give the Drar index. 5461.90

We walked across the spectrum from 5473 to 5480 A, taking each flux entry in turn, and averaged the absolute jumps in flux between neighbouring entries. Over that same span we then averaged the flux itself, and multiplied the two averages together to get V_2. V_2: 3.6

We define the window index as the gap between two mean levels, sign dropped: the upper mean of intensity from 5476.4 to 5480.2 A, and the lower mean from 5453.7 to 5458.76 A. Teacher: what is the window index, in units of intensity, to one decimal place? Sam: 1.1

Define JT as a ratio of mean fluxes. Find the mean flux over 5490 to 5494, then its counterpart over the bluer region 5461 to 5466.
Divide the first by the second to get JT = 1.01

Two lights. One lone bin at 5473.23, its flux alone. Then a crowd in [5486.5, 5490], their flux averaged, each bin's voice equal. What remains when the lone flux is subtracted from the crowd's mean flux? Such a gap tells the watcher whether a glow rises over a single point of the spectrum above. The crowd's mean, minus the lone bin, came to 0.0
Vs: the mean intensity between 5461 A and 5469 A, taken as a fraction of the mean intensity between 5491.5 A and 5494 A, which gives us 1.01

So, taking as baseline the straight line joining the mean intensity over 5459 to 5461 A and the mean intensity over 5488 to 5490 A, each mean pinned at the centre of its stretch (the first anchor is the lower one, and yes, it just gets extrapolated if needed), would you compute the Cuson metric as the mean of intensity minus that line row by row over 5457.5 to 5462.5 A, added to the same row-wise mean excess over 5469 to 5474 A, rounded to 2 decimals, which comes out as 1.04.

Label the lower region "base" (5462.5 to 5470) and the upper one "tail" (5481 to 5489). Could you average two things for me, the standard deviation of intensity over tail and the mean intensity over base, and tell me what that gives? 10.5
